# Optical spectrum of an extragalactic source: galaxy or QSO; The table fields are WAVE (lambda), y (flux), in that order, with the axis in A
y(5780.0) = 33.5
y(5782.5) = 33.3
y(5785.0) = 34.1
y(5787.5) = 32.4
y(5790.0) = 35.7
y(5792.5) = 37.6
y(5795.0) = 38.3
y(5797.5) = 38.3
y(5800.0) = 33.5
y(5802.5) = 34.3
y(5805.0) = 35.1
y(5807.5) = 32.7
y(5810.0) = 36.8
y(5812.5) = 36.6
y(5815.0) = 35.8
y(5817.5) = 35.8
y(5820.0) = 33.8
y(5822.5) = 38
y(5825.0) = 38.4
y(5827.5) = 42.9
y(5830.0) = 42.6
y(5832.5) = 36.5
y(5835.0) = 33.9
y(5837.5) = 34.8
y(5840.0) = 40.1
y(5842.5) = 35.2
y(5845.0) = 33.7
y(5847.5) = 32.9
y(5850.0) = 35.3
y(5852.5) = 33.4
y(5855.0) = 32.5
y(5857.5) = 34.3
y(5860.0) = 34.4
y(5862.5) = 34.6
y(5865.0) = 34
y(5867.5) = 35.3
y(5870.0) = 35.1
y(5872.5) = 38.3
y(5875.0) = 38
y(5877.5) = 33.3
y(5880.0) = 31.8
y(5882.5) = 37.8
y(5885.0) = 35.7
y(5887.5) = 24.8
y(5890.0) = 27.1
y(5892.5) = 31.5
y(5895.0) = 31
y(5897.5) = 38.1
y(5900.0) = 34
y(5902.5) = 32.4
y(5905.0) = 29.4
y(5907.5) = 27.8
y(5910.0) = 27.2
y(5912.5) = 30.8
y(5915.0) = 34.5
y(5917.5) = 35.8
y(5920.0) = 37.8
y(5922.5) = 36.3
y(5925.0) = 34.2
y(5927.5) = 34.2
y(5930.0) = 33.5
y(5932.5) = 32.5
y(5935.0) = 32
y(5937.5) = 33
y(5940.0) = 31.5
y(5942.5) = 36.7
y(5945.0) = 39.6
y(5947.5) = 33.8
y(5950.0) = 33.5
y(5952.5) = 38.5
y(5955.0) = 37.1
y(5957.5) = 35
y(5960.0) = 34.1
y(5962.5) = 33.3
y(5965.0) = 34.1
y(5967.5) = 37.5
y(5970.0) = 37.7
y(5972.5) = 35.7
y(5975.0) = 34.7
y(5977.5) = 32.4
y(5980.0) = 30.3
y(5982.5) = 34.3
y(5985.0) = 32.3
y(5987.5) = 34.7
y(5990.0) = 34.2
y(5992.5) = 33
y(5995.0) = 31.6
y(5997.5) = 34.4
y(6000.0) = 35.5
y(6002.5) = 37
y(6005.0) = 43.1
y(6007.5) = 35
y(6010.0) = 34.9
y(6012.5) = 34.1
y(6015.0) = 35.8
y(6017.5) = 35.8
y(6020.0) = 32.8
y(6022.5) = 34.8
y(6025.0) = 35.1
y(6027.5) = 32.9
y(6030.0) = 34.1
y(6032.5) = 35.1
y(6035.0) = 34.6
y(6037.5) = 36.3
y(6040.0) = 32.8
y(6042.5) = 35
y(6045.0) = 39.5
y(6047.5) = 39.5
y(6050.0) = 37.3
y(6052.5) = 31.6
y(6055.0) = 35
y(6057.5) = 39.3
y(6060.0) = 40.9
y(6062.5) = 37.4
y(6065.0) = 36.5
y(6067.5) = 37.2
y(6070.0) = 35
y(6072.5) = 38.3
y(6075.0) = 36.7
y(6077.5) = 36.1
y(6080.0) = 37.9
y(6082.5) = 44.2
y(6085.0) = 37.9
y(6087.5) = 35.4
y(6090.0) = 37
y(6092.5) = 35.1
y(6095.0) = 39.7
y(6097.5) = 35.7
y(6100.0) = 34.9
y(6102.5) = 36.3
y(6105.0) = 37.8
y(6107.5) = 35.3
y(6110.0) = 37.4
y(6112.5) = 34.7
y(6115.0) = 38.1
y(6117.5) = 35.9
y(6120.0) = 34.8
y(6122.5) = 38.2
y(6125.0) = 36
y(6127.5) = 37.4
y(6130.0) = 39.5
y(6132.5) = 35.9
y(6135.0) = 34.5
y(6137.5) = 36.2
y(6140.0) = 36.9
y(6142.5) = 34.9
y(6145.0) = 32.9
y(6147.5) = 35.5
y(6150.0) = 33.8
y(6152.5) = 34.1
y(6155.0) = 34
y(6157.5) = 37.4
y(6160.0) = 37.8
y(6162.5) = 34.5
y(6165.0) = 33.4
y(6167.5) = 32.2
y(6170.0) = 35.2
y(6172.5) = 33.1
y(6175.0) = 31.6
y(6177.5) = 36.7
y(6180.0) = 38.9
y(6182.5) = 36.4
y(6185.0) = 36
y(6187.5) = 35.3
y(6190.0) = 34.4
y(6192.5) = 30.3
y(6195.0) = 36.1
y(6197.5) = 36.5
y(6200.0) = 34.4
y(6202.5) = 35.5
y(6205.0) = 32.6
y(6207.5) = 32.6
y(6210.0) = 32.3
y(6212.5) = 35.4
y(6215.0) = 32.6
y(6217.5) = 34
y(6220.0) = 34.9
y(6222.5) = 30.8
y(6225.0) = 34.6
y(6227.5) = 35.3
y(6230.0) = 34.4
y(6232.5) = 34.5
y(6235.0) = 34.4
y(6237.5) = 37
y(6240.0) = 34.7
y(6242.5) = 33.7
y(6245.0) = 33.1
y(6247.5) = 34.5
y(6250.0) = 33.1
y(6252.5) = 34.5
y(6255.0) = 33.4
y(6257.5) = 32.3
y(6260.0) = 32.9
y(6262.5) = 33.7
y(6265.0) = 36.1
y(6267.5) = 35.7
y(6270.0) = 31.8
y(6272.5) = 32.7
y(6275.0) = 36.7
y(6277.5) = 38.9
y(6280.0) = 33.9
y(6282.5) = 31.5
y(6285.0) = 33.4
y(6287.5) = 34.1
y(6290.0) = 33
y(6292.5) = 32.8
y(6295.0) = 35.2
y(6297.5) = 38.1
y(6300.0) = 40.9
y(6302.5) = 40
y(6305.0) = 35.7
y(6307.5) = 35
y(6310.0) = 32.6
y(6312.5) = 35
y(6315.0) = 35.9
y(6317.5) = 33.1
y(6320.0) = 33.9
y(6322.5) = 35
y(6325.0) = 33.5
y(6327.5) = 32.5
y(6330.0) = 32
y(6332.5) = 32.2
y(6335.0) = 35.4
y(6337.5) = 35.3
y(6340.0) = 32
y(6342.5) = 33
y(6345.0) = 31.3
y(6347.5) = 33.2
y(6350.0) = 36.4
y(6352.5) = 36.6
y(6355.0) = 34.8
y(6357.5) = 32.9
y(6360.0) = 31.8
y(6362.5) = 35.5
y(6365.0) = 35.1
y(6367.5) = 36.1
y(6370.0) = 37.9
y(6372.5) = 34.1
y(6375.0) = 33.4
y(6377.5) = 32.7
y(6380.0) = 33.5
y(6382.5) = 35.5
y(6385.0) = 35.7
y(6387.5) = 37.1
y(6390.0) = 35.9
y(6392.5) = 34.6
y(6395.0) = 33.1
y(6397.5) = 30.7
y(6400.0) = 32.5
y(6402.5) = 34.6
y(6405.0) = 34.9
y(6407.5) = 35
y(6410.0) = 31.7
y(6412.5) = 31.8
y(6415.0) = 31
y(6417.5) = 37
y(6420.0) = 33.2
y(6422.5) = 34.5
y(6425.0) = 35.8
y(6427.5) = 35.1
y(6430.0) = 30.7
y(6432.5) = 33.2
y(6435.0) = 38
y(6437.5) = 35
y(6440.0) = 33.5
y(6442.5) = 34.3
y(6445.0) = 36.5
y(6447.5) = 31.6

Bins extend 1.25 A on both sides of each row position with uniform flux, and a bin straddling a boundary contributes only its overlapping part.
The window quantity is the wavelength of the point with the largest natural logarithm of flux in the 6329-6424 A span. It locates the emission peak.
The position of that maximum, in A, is 6370.0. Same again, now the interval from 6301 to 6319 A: 6302.5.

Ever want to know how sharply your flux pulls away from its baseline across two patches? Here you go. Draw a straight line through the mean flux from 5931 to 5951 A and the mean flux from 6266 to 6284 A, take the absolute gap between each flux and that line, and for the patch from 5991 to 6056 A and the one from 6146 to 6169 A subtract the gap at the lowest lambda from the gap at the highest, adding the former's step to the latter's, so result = 0.6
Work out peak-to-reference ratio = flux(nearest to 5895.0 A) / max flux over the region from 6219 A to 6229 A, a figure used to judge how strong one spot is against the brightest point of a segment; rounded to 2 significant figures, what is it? 0.88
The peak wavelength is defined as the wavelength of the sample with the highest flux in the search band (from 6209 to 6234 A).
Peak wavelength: 6212.5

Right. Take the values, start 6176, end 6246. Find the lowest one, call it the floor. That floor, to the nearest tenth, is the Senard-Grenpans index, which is 30.3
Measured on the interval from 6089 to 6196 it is 30.3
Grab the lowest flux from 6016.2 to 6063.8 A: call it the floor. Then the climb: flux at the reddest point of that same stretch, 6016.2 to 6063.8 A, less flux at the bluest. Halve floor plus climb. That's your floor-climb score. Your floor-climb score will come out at 16.6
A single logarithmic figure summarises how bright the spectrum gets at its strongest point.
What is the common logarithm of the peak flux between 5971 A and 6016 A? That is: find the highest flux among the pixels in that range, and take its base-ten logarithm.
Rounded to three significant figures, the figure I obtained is 1.63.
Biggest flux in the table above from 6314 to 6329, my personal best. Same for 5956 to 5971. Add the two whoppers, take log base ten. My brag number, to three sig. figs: 1.87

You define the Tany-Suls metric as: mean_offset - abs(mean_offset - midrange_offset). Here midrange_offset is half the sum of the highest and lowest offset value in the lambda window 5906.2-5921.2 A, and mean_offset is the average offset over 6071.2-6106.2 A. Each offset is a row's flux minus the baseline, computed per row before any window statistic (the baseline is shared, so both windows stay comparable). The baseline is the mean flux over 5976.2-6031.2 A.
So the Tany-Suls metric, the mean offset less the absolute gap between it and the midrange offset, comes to -2.0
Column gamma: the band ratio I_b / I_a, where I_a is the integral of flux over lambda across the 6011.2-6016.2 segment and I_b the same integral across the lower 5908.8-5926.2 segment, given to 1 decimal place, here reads 3.4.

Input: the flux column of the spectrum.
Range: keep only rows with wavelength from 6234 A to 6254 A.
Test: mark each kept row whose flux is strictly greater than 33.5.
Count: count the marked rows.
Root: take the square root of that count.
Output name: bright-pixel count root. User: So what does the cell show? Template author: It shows 2.45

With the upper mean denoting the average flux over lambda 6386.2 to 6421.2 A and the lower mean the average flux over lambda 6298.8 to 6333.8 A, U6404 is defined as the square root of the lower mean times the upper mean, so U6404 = 34.3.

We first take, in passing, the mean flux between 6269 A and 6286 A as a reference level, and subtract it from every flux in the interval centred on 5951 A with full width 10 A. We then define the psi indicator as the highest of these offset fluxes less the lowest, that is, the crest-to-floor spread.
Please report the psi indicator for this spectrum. 5.0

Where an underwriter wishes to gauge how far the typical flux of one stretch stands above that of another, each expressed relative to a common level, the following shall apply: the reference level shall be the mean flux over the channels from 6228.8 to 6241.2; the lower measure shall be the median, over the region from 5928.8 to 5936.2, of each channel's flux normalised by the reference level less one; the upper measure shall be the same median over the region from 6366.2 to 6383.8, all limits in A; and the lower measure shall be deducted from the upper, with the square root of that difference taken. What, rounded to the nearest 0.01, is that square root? 0.21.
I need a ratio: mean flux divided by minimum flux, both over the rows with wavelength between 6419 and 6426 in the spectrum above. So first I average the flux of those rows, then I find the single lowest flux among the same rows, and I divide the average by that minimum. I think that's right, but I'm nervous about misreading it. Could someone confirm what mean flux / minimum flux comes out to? 1.039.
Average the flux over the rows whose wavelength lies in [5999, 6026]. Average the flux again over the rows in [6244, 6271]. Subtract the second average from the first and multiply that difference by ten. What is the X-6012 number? 21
